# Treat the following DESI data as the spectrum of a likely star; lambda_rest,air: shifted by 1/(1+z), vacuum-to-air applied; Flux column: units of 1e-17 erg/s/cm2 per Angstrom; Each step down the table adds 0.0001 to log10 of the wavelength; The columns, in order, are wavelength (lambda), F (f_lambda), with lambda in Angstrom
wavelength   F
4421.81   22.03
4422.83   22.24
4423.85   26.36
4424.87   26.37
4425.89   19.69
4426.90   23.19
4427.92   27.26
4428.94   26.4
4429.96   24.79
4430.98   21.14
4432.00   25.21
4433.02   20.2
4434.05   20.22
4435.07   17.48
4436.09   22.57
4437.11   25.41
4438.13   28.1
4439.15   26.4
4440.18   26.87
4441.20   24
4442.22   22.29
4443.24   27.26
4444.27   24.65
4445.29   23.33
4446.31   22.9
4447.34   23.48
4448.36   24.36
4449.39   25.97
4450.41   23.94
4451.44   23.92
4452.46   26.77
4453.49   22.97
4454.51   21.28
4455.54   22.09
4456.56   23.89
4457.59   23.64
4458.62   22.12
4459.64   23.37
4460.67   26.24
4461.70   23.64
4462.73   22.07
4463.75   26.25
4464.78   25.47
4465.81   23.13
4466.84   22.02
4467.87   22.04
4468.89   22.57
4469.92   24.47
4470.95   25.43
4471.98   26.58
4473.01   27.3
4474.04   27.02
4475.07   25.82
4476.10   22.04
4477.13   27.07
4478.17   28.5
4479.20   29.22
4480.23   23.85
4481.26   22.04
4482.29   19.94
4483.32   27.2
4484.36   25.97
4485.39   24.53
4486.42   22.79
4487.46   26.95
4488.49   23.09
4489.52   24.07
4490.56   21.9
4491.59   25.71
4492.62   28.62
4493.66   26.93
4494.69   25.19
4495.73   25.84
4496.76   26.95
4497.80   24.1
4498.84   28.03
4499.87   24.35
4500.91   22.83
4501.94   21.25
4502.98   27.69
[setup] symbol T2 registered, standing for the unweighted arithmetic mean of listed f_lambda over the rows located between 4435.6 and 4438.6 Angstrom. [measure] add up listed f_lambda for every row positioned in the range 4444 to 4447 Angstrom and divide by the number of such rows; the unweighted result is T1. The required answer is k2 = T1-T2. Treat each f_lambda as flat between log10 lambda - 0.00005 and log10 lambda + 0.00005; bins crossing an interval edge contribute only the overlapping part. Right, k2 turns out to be -2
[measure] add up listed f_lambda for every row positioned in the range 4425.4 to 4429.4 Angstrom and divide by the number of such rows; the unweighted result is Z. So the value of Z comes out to 24.1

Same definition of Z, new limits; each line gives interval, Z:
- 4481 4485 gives 23.8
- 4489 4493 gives 25.1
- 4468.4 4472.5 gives 24.8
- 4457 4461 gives 23.8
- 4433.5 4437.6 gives 21.4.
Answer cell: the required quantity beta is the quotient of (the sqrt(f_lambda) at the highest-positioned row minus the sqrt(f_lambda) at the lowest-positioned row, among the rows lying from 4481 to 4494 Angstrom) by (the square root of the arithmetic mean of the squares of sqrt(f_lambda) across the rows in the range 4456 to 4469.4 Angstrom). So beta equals 0.10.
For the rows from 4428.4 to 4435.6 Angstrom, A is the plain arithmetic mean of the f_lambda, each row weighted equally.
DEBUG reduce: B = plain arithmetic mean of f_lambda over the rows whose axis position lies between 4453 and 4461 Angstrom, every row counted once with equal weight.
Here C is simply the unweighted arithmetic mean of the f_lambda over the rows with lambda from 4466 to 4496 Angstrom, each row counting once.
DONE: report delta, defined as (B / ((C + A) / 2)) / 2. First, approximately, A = 22.2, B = 23.2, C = 25.0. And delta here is 0.492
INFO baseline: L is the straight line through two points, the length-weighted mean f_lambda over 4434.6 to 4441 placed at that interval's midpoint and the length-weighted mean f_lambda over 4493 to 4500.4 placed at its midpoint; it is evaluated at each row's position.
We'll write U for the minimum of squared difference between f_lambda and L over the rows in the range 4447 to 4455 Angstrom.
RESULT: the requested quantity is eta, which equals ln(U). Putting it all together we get -1.8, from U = 0.16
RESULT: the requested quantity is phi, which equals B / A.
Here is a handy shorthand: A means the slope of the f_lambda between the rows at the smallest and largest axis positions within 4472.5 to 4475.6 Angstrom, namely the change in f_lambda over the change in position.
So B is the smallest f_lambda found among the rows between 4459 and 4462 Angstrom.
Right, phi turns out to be -33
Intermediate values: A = -0.7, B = 23.37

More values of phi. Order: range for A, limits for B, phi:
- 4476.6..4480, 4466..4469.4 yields 21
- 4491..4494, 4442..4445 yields 38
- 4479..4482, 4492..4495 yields -7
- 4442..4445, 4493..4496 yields 22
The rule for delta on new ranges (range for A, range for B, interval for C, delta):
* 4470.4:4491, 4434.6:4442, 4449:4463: 0.500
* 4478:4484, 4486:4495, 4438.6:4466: 0.508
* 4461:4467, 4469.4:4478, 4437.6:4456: 0.533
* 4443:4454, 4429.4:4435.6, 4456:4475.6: 0.440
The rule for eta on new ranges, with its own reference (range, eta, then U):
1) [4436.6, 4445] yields -9.7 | 0.00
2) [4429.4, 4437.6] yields -1.5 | 0.23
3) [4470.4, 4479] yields -4.2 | 0.01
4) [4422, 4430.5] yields -1.5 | 0.23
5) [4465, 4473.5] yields -4.2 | 0.01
